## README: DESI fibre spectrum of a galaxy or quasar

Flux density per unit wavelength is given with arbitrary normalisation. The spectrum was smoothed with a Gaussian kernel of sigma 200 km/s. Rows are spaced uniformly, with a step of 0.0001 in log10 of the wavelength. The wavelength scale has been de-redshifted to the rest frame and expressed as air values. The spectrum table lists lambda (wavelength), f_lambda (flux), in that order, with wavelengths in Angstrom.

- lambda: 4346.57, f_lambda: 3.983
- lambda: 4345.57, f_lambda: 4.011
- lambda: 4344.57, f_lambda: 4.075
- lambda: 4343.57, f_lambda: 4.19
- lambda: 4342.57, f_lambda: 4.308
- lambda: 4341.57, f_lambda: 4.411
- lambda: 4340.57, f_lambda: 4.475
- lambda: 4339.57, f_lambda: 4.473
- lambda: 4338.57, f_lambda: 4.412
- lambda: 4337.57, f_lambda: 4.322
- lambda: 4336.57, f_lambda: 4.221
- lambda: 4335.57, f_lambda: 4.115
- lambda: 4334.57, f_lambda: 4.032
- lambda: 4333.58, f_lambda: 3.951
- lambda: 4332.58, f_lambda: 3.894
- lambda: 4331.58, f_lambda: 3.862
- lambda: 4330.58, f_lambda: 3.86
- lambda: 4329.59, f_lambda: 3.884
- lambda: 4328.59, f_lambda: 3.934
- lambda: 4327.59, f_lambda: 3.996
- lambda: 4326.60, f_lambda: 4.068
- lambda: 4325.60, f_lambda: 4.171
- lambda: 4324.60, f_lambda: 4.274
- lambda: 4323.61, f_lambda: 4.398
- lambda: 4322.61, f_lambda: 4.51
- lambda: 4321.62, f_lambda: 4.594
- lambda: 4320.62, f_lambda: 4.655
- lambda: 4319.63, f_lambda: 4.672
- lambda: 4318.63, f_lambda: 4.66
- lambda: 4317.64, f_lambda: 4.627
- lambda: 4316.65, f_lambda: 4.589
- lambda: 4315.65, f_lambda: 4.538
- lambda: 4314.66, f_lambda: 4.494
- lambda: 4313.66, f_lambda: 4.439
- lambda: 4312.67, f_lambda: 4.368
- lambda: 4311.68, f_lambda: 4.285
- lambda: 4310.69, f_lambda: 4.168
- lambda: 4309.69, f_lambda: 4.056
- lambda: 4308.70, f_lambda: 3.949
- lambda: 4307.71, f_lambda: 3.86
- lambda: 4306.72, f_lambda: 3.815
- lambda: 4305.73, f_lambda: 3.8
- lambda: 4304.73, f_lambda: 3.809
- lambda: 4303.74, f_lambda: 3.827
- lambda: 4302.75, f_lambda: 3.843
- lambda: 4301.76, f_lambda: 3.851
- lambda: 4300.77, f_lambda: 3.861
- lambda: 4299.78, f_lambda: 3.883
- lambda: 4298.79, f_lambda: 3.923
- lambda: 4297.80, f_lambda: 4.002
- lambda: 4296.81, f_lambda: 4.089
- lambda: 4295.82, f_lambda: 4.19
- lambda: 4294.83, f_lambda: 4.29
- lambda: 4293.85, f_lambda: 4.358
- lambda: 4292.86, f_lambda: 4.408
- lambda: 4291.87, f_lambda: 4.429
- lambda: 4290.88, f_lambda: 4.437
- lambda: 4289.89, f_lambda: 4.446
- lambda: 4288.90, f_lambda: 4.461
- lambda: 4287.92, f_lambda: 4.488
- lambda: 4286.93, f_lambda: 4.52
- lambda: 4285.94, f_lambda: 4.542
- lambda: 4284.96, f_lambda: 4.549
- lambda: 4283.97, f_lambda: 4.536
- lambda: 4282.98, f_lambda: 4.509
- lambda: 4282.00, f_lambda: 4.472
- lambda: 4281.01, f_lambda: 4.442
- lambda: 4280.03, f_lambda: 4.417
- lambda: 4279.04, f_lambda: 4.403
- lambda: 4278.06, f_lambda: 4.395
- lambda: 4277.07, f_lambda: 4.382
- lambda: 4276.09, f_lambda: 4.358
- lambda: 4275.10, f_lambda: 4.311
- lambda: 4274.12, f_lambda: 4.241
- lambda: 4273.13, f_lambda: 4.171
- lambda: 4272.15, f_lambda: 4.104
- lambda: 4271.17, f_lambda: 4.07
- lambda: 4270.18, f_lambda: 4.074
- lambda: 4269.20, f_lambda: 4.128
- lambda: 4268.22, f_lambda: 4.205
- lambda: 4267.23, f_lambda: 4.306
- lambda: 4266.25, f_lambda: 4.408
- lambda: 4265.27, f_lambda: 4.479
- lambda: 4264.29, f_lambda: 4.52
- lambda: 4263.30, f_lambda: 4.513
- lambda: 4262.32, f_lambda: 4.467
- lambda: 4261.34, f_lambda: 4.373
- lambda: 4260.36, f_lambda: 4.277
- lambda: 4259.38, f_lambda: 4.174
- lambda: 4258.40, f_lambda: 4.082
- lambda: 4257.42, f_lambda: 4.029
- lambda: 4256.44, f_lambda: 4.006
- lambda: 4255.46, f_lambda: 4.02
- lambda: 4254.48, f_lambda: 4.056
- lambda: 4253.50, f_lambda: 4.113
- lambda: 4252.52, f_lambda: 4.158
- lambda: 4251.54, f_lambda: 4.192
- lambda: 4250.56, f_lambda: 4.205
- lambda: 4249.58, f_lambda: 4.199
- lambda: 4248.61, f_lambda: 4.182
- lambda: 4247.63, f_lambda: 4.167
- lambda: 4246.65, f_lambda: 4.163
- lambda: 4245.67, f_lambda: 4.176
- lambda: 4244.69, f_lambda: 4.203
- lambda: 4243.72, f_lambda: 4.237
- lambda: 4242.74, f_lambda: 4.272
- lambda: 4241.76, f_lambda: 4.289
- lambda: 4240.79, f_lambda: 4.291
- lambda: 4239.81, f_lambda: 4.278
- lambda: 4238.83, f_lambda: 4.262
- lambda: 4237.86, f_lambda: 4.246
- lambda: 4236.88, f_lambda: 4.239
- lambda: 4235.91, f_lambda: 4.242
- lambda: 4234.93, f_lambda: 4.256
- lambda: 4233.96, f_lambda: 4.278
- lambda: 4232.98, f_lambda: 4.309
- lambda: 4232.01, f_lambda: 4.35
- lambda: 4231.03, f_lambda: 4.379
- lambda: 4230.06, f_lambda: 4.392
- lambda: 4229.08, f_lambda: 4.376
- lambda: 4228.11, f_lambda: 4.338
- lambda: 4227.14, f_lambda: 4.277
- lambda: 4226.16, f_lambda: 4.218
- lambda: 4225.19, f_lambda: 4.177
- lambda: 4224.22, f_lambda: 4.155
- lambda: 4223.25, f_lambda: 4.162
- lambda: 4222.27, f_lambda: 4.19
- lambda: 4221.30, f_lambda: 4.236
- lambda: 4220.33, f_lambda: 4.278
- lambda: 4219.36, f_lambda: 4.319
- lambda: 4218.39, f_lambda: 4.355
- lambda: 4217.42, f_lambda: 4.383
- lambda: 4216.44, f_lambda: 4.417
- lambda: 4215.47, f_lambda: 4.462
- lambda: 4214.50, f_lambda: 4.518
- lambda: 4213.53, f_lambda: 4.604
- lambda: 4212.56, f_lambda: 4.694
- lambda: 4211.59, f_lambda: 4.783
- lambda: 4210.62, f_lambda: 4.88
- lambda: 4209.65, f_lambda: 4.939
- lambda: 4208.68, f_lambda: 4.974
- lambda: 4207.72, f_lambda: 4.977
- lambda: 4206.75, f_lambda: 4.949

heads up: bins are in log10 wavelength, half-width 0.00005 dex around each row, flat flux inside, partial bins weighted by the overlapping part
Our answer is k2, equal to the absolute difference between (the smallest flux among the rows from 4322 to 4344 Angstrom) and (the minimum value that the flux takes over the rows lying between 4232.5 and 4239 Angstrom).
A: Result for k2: 0.38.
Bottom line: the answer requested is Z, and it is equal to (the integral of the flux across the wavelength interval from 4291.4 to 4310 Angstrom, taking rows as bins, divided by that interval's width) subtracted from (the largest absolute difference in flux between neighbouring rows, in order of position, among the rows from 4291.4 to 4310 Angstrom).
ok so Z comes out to -3.91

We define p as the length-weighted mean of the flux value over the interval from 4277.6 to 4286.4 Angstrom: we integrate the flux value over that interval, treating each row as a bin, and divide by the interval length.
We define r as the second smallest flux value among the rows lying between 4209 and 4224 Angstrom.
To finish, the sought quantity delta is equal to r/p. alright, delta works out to 0.94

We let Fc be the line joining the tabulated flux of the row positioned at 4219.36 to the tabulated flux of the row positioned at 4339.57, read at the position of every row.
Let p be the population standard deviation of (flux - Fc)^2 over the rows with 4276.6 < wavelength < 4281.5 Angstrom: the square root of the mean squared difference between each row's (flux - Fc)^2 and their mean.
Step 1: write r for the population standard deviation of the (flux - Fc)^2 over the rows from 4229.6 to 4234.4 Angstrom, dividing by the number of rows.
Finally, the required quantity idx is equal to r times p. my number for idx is 0.0000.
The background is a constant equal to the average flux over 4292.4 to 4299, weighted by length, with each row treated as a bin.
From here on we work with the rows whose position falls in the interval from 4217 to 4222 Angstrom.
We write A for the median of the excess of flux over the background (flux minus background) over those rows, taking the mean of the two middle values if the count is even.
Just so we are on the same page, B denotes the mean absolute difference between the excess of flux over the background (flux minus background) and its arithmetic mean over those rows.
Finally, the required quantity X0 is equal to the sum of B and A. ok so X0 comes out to 0.17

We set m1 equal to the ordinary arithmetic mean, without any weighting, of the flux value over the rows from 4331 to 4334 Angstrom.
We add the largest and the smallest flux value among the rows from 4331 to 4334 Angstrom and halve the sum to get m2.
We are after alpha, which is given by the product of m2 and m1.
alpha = 15.2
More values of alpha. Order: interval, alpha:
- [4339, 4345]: 18.5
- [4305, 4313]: 16.5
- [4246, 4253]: 17.5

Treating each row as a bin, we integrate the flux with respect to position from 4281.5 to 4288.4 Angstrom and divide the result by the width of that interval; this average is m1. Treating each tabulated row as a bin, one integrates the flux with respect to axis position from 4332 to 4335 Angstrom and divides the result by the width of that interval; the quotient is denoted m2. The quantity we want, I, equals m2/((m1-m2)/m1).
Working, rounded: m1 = 4.51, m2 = 3.96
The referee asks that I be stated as 32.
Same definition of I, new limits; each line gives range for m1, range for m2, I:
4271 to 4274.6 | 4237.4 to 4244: -156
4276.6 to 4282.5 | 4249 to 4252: 87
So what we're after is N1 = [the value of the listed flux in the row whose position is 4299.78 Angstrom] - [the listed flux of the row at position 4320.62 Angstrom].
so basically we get -0.77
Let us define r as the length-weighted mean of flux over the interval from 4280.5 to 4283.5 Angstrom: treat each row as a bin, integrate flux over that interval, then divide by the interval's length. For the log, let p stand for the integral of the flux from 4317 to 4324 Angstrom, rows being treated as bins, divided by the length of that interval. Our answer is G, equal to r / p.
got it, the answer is 0.98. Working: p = 4.59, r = 4.48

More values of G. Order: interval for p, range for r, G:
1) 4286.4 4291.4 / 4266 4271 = 0.94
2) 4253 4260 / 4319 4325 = 1.11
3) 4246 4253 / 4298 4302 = 0.93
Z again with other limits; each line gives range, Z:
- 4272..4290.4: -4.34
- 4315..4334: -4.15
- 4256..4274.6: -4.14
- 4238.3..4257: -4.13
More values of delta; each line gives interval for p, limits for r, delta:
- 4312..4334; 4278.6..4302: 0.90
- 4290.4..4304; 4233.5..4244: 1.03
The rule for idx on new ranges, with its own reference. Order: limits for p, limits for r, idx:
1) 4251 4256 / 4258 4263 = 0.0010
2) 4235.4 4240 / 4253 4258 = 0.0001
